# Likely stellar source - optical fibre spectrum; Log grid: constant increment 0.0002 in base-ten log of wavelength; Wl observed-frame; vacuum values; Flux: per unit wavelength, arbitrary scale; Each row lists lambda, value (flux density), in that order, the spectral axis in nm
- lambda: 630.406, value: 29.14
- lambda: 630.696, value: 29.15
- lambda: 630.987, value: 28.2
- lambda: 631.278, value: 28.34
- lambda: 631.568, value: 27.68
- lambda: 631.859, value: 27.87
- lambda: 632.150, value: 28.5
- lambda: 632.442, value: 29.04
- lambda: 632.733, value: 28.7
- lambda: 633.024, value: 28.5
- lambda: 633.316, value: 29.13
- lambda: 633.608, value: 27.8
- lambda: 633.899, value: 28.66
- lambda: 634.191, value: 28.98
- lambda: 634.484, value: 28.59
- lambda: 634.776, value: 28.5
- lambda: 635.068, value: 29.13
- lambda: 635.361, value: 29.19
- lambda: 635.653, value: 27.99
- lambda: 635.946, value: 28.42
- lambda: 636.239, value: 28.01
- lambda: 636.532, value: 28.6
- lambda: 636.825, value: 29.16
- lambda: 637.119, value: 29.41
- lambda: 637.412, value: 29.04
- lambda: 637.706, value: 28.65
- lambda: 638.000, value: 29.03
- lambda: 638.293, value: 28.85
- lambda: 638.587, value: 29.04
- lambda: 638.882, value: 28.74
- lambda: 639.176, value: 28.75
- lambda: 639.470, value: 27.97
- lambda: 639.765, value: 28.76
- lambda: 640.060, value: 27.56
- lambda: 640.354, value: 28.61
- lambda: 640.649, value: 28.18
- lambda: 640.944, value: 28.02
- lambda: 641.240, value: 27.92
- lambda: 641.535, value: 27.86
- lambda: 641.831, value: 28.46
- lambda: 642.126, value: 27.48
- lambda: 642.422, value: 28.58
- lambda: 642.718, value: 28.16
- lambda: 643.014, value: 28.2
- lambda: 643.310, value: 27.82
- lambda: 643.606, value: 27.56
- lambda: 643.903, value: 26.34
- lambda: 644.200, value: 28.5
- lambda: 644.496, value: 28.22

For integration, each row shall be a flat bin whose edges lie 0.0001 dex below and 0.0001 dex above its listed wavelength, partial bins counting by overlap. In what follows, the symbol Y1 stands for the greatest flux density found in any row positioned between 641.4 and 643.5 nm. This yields 28.58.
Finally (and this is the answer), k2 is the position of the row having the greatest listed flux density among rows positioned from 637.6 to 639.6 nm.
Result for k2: 638.587 nm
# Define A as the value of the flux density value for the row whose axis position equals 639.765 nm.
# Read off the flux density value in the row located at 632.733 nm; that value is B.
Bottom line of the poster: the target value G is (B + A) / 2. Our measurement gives 28.7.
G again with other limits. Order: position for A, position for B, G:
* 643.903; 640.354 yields 27.5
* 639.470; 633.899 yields 28.3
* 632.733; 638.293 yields 28.8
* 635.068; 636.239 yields 28.6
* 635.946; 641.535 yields 28.1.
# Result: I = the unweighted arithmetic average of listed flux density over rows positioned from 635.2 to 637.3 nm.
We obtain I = 28.7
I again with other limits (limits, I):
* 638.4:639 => 28.9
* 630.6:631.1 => 28.7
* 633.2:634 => 28.5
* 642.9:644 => 27.5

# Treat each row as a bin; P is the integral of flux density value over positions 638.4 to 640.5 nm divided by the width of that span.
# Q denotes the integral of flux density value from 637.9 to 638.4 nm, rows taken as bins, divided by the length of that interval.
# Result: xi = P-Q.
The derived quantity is -0.5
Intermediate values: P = 28.5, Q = 29.0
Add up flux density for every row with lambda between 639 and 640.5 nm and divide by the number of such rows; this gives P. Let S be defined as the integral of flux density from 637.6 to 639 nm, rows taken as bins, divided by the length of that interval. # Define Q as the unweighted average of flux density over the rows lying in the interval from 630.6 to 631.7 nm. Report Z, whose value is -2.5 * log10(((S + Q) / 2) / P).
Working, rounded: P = 28.3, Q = 28.3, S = 28.9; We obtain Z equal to -0.010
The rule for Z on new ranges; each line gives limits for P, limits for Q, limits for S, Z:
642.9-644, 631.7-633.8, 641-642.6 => -0.031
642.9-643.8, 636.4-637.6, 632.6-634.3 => -0.038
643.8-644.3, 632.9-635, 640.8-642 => -0.035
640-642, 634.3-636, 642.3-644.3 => -0.006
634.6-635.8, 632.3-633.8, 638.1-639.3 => -0.002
